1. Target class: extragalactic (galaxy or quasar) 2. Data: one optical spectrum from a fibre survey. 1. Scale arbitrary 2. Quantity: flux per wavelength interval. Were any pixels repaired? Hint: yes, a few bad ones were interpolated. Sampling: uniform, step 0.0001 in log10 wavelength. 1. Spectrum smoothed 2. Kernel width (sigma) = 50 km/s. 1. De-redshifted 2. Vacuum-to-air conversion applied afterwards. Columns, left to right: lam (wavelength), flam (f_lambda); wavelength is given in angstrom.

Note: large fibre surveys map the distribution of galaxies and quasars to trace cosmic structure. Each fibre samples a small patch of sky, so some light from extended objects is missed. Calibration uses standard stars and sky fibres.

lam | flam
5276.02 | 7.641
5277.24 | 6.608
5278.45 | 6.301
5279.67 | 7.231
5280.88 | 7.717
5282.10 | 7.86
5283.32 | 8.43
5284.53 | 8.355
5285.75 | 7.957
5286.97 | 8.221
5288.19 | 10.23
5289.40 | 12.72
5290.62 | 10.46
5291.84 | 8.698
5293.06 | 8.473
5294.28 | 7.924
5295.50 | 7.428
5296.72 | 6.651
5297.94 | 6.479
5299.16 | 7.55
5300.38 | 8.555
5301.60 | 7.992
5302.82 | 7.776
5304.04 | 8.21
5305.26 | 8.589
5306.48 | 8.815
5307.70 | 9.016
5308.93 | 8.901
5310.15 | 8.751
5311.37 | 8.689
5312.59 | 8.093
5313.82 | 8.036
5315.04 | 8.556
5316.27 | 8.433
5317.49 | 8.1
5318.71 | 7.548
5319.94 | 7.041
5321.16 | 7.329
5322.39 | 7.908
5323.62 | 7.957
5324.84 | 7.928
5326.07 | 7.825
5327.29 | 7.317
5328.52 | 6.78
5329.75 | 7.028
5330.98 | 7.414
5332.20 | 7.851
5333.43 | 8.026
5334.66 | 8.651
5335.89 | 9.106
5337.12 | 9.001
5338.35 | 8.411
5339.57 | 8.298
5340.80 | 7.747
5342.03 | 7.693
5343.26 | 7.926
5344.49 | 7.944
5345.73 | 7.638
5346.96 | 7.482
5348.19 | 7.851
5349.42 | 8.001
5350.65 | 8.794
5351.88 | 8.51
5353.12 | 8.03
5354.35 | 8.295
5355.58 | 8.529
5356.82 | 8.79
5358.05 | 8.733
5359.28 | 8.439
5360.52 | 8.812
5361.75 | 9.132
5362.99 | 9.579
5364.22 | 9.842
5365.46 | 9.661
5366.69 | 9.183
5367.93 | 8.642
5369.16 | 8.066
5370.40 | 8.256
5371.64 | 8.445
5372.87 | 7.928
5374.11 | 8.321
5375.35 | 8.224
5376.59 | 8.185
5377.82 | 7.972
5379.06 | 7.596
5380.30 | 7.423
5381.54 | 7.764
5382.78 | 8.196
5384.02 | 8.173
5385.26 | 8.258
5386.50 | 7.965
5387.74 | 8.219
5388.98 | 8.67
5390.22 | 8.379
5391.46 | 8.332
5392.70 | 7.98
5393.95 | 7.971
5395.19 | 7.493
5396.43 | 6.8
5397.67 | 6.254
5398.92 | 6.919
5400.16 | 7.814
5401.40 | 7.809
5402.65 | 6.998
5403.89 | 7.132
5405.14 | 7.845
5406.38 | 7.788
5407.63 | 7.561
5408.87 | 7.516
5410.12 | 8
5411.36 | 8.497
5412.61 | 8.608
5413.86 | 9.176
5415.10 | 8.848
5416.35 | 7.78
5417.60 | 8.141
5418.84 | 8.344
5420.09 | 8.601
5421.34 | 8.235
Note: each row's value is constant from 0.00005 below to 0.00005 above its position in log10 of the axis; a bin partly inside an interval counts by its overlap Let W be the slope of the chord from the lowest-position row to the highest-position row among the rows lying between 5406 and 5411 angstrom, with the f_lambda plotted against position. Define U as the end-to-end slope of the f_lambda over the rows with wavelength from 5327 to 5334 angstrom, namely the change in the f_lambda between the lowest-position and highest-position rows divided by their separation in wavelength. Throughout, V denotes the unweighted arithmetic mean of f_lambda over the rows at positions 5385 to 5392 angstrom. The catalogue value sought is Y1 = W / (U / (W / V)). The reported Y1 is 0.003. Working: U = 0.12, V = 8.30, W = 0.06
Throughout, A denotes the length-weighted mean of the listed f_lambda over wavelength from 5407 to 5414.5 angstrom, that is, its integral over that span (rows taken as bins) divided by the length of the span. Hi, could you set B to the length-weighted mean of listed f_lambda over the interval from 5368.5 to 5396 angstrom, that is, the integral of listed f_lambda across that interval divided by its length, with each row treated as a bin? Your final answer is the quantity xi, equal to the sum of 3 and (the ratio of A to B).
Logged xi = 4.02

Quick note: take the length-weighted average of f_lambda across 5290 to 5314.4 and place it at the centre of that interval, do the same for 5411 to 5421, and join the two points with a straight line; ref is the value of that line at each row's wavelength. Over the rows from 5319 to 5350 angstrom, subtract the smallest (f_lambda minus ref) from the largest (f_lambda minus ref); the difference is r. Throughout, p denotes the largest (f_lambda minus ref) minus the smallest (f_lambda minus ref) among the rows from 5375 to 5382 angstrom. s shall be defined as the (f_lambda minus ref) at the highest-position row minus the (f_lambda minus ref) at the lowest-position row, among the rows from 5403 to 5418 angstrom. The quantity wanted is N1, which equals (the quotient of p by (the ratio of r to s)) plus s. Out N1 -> 1.3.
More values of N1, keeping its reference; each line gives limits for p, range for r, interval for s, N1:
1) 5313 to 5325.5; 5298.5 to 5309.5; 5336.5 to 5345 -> -2.2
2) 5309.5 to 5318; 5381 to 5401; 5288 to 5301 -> -2.2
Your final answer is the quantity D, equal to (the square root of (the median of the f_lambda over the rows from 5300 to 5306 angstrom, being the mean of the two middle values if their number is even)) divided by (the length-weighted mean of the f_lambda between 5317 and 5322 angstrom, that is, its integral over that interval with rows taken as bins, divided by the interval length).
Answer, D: 0.38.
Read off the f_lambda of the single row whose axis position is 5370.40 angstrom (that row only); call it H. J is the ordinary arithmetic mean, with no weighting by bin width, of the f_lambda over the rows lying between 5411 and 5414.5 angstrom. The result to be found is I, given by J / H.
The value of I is 1.06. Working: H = 8.256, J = 8.76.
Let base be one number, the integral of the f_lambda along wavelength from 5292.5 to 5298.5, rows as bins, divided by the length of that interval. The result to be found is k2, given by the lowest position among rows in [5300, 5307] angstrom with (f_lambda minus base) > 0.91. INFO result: 5300.38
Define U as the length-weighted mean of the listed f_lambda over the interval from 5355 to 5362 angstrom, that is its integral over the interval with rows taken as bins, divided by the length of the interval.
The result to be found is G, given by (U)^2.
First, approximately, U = 8.72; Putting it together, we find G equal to 76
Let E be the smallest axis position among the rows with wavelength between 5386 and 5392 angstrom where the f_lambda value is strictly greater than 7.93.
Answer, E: 5386.50 angstrom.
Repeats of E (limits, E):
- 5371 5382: 5371.64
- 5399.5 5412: 5410.12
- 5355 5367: 5355.58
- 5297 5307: 5300.38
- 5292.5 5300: 5293.06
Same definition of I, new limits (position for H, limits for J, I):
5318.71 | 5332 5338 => 1.13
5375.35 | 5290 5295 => 1.08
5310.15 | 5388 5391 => 0.97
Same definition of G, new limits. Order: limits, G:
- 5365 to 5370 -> 78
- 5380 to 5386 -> 64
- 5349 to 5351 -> 70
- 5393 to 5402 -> 54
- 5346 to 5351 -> 64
